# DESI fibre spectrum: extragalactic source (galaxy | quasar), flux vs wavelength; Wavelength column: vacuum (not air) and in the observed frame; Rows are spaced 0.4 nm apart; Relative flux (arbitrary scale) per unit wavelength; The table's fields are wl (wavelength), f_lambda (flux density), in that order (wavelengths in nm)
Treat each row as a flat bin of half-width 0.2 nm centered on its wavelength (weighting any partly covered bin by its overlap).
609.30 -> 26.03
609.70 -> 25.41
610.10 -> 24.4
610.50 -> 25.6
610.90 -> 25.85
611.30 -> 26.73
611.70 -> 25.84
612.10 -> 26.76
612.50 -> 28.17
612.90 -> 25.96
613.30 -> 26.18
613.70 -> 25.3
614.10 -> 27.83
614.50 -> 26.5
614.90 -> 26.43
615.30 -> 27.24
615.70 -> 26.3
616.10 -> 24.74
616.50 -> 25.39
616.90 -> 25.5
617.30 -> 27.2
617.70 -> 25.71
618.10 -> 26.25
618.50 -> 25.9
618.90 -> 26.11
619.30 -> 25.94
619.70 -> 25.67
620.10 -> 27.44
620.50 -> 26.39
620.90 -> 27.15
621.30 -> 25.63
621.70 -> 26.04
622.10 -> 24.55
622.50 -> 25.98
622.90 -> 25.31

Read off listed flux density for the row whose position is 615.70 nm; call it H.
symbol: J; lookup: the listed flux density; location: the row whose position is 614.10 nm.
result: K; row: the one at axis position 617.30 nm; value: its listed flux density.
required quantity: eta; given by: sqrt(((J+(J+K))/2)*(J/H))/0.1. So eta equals 66.2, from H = 26.3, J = 27.83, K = 27.2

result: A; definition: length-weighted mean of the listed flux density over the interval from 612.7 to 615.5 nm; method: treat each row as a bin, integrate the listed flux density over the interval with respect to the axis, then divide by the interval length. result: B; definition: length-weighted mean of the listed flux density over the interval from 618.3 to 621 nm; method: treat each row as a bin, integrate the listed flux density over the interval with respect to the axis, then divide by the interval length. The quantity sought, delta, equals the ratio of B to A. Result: 0.99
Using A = 26.5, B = 26.3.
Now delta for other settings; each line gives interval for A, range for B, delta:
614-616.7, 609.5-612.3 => 0.98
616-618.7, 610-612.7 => 1.02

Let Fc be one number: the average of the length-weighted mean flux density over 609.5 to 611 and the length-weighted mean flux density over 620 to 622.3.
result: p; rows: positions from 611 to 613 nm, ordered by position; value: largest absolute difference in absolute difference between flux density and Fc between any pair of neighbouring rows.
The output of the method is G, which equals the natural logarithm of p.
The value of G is 0.79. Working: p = 2.2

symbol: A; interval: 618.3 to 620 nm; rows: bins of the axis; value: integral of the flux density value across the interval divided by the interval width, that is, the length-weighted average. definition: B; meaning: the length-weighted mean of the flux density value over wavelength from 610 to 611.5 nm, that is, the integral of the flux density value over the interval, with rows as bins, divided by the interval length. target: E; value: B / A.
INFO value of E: 0.99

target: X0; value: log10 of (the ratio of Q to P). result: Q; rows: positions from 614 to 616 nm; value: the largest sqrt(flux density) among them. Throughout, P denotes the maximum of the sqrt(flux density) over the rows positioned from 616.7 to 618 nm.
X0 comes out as 0.005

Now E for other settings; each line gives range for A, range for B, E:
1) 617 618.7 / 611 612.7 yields 1.02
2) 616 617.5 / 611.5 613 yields 1.04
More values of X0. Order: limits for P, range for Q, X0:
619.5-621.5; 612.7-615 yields 0.003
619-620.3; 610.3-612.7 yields 0.006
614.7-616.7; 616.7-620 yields 0.000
